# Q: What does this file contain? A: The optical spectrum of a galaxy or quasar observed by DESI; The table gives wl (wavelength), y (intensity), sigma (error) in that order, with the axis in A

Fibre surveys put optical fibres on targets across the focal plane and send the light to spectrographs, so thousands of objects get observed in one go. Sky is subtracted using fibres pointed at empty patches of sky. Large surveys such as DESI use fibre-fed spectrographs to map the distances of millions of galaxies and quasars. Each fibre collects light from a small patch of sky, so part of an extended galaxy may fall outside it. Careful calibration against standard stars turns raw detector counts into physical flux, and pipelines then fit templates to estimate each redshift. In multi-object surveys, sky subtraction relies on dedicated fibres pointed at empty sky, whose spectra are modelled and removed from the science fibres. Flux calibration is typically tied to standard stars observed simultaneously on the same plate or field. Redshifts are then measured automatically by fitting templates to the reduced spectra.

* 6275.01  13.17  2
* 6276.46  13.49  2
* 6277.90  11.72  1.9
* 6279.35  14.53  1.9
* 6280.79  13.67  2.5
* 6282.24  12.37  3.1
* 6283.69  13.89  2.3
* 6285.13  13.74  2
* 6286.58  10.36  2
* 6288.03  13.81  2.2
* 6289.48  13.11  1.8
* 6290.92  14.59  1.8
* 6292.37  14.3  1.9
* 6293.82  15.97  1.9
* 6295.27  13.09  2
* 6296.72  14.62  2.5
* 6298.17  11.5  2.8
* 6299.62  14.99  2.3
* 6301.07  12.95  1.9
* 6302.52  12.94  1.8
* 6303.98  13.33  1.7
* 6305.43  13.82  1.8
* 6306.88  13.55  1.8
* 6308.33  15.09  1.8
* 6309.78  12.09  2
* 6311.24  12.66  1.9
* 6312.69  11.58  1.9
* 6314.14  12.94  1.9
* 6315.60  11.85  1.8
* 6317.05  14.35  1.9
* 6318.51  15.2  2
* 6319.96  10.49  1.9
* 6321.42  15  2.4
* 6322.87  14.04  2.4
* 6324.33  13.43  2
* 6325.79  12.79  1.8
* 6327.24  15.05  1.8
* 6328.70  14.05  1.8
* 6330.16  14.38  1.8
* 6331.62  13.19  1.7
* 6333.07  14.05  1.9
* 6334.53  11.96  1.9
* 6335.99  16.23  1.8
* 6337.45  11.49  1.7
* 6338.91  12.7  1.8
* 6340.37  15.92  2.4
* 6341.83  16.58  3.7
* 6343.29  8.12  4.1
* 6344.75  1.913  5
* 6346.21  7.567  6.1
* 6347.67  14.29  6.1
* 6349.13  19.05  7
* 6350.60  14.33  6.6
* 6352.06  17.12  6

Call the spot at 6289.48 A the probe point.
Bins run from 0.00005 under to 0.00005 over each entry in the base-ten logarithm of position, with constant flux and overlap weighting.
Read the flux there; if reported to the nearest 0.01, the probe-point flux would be 13.11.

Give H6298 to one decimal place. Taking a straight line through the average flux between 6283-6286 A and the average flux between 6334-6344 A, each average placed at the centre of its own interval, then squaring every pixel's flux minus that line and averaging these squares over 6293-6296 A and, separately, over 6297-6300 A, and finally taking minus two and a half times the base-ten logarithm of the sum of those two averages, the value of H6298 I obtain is -1.9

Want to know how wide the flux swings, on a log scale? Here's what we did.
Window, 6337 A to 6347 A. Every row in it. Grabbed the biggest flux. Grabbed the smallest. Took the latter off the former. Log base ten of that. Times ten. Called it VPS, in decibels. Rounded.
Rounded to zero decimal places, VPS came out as 12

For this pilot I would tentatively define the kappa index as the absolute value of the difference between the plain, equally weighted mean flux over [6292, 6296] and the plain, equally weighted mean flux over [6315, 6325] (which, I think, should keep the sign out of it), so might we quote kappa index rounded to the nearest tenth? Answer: 1.0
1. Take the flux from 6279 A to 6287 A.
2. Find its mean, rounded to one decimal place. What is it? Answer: 13.1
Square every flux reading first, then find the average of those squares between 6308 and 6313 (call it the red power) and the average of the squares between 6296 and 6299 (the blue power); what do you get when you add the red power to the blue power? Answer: 340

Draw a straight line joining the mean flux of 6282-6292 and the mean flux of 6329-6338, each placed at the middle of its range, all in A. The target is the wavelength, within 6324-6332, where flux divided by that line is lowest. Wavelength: 6325.79 A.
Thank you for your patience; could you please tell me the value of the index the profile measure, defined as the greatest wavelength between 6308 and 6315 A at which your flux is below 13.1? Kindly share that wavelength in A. 6314.14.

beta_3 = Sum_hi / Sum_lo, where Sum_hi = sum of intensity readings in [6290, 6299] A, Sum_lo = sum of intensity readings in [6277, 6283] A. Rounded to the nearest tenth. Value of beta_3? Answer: 1.6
